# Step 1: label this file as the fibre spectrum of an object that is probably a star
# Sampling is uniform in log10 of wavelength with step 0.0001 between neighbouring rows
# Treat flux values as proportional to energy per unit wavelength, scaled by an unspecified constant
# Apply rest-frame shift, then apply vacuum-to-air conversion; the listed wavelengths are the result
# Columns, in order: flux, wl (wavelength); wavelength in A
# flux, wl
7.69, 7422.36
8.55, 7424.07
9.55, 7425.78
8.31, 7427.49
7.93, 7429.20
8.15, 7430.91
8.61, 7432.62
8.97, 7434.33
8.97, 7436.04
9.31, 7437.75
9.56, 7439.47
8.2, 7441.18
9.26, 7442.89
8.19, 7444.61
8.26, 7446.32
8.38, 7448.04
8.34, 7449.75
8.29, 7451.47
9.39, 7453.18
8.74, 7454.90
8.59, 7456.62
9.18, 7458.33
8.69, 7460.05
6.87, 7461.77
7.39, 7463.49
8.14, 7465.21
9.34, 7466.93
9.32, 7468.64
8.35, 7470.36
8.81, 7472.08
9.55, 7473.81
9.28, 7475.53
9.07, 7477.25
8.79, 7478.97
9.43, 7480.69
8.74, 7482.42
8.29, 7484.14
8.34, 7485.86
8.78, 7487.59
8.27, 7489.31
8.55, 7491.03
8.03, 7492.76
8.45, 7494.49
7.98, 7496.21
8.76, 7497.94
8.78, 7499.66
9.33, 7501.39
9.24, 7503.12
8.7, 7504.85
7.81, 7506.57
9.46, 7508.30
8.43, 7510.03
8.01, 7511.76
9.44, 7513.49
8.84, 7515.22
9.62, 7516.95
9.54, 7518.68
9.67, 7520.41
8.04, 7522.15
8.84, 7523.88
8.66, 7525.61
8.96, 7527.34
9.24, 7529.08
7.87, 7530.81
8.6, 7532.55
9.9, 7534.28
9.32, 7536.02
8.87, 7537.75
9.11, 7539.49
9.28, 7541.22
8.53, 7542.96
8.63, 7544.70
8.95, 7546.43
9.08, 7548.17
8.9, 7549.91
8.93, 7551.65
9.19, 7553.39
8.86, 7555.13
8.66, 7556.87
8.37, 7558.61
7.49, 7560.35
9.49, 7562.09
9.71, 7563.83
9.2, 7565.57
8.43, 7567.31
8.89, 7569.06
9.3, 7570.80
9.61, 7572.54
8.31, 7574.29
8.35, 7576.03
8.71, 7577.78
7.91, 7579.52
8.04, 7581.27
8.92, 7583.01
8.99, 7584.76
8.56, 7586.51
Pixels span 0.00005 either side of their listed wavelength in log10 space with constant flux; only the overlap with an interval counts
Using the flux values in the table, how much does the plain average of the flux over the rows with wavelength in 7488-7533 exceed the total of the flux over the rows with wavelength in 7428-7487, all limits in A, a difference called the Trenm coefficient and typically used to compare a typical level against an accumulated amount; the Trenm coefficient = -286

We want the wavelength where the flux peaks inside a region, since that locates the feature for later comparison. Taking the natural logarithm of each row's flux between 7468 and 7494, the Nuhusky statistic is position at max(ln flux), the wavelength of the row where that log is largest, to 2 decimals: 7473.81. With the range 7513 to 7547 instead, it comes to 7534.28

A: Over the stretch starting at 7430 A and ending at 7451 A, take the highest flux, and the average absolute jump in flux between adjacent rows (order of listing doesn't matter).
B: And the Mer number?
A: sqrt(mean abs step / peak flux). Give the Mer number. 0.22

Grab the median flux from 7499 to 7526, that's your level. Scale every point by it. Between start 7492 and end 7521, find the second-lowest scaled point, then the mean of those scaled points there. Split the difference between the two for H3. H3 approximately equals 0.951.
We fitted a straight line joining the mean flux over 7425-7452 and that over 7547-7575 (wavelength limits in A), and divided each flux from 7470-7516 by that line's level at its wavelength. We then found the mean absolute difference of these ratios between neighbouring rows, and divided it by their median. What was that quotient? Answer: 0.063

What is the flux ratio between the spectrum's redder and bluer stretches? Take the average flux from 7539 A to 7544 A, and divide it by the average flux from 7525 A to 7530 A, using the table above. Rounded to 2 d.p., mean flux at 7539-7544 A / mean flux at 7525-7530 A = 1.00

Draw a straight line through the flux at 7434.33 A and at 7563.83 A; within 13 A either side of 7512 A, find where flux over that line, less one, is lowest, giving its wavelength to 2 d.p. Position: 7506.57 A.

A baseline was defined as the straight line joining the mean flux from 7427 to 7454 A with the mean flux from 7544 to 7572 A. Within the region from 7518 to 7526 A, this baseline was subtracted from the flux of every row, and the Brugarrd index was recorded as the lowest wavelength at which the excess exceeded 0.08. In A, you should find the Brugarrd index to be 7518.68 A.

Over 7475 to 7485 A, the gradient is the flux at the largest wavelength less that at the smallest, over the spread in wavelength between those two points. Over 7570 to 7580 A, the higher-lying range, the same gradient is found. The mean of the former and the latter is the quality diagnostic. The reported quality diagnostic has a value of -0.14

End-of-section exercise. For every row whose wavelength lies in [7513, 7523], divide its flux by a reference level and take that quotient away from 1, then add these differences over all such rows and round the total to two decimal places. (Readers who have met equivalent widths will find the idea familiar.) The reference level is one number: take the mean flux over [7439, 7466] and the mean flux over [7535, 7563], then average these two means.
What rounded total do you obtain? -0.37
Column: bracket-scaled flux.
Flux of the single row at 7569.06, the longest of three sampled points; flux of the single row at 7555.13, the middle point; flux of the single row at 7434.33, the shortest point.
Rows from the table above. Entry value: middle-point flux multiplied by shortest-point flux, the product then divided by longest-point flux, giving 8.9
